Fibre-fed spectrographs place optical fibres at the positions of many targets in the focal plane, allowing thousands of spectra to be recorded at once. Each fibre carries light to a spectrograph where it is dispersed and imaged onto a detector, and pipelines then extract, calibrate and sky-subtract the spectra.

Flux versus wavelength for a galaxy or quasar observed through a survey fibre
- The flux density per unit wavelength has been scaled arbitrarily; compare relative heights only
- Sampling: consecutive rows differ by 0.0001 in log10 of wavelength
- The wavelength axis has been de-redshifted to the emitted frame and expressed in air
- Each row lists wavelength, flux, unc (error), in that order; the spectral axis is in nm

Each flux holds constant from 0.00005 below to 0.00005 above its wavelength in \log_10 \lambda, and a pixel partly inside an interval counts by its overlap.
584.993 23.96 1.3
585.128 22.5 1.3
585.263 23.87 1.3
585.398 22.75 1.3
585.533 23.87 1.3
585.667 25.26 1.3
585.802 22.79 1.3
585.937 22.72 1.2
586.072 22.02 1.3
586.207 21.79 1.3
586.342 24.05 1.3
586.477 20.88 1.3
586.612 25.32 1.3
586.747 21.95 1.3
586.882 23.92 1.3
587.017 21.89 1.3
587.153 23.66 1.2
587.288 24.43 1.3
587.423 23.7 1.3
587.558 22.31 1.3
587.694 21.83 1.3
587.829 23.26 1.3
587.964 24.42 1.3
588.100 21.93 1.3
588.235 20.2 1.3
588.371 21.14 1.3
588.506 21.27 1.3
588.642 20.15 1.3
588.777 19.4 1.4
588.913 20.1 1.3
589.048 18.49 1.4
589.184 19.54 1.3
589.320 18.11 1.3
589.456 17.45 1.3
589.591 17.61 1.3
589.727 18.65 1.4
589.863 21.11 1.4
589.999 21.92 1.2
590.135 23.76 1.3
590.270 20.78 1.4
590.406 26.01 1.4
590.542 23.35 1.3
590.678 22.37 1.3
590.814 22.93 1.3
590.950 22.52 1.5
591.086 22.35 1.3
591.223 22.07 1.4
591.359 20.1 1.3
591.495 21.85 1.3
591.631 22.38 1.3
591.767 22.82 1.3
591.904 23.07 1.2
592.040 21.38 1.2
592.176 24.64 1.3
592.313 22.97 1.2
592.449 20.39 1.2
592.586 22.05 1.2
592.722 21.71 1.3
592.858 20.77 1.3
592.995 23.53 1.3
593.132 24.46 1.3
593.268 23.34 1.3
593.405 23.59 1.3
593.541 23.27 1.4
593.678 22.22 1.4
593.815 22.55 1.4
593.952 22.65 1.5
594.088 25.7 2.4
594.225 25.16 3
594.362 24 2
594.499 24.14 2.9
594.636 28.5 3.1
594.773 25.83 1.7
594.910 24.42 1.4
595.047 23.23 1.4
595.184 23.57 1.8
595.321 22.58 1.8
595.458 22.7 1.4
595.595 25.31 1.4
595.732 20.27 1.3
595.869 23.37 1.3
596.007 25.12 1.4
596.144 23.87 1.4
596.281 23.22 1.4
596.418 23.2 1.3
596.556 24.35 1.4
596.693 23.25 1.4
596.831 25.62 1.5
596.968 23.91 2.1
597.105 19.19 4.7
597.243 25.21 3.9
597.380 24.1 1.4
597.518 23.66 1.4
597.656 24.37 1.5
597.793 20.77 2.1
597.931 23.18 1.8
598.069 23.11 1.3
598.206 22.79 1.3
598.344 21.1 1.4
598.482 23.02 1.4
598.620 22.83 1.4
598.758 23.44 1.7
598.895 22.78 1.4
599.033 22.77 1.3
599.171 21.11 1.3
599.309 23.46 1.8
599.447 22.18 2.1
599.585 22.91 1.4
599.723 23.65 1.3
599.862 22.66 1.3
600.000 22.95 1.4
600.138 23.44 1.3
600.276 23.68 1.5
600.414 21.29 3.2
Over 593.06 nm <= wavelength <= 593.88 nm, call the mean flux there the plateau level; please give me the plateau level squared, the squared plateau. 540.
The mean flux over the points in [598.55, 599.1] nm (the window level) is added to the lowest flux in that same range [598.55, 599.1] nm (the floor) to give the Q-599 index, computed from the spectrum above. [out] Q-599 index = 45.7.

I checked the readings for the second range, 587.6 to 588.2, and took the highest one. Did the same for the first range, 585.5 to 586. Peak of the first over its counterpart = 1.03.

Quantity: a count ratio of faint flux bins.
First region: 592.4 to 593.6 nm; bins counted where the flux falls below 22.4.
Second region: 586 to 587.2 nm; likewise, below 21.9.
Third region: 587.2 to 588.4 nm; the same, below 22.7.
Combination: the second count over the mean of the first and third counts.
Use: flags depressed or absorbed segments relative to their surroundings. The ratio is 0.67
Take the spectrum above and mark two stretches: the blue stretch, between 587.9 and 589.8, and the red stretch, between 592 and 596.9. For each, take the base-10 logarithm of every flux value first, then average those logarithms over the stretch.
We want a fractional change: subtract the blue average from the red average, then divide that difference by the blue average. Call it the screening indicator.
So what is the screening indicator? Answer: 0.057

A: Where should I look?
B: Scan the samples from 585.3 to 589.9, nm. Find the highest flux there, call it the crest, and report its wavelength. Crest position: 586.612 nm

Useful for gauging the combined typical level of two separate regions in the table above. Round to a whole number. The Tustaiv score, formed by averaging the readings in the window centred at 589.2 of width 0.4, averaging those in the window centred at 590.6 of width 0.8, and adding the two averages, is 42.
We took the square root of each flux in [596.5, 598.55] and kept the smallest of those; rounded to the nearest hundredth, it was 4.38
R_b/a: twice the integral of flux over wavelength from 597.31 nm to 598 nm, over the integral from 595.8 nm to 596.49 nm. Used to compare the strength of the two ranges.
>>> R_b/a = 1.96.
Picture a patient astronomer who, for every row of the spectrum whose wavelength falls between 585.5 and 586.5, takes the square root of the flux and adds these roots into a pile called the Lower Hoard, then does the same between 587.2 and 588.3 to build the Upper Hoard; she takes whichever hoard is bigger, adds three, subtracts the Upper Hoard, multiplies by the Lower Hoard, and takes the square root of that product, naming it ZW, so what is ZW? 11.0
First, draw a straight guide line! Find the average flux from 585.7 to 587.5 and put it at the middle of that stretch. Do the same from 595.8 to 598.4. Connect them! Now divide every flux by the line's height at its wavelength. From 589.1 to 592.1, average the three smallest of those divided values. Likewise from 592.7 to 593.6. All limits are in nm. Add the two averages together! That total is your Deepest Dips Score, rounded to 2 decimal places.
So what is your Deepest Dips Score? 1.71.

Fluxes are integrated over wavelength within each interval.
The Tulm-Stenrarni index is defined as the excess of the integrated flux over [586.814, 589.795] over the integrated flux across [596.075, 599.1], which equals -7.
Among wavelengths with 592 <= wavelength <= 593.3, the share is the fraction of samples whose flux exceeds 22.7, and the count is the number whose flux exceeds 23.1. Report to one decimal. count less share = 3.5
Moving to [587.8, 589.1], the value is 1.8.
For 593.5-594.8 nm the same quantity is 6.3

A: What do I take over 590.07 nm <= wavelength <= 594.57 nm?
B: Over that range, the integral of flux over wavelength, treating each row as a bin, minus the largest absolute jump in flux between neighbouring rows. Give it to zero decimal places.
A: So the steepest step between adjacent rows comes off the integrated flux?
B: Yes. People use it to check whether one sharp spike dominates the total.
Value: 98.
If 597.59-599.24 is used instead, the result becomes 34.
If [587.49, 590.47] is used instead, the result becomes 57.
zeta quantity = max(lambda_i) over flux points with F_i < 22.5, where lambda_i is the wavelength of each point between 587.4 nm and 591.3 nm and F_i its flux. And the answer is 591.223 nm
